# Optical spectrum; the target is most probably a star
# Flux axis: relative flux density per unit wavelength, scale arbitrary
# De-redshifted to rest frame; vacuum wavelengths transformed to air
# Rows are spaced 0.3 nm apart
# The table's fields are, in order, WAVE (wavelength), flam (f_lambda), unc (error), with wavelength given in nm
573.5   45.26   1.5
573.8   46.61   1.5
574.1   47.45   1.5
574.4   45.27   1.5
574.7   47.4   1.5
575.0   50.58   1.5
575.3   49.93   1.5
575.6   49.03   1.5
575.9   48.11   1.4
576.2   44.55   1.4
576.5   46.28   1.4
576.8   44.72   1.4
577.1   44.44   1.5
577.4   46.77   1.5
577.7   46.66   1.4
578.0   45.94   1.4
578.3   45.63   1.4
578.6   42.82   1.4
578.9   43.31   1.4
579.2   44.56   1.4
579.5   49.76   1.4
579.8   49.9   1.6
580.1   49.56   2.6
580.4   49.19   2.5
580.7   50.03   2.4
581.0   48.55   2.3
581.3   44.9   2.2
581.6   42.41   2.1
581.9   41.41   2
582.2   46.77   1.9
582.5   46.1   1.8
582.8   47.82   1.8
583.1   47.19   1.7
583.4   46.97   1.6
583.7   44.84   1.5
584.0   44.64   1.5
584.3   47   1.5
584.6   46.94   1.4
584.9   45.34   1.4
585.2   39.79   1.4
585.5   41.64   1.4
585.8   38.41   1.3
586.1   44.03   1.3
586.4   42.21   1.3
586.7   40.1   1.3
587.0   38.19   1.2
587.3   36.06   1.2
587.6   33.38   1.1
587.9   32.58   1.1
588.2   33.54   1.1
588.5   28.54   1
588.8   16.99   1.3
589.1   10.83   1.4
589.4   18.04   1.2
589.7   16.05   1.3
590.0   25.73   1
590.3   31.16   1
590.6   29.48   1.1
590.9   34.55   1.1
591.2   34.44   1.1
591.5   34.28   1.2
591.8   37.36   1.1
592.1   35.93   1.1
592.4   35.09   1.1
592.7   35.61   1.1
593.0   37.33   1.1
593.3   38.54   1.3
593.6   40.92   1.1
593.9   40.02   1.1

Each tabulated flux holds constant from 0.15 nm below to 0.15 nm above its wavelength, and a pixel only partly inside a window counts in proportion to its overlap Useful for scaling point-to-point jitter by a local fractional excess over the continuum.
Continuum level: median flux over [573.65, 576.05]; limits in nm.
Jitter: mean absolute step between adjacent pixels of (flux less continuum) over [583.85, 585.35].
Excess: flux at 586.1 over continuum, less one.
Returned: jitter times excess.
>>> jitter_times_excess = -0.2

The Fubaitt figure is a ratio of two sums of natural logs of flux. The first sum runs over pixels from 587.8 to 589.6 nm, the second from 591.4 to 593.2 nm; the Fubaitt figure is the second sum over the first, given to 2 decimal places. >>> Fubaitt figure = 1.16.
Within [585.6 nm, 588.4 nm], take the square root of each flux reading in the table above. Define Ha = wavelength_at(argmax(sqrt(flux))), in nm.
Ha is 586.1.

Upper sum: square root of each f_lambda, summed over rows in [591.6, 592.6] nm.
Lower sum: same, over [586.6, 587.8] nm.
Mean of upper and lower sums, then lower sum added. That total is 45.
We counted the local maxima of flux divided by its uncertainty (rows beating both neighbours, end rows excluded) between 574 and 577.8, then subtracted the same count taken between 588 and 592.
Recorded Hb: 0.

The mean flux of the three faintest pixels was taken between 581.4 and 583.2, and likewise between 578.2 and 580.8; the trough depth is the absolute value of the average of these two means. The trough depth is 43.4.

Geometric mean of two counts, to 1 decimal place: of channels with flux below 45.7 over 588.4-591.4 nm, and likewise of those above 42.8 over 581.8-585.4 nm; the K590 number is 10.0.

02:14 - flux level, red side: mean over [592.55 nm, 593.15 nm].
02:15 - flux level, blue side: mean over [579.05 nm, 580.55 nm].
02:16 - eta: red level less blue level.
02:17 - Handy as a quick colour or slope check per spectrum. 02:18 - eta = -12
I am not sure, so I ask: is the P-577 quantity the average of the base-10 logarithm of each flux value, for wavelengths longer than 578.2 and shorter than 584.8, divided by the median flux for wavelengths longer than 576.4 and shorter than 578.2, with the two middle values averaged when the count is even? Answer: 0.0361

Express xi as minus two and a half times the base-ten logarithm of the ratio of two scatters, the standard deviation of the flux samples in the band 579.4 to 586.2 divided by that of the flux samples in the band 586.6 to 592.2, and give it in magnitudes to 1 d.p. 1.0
